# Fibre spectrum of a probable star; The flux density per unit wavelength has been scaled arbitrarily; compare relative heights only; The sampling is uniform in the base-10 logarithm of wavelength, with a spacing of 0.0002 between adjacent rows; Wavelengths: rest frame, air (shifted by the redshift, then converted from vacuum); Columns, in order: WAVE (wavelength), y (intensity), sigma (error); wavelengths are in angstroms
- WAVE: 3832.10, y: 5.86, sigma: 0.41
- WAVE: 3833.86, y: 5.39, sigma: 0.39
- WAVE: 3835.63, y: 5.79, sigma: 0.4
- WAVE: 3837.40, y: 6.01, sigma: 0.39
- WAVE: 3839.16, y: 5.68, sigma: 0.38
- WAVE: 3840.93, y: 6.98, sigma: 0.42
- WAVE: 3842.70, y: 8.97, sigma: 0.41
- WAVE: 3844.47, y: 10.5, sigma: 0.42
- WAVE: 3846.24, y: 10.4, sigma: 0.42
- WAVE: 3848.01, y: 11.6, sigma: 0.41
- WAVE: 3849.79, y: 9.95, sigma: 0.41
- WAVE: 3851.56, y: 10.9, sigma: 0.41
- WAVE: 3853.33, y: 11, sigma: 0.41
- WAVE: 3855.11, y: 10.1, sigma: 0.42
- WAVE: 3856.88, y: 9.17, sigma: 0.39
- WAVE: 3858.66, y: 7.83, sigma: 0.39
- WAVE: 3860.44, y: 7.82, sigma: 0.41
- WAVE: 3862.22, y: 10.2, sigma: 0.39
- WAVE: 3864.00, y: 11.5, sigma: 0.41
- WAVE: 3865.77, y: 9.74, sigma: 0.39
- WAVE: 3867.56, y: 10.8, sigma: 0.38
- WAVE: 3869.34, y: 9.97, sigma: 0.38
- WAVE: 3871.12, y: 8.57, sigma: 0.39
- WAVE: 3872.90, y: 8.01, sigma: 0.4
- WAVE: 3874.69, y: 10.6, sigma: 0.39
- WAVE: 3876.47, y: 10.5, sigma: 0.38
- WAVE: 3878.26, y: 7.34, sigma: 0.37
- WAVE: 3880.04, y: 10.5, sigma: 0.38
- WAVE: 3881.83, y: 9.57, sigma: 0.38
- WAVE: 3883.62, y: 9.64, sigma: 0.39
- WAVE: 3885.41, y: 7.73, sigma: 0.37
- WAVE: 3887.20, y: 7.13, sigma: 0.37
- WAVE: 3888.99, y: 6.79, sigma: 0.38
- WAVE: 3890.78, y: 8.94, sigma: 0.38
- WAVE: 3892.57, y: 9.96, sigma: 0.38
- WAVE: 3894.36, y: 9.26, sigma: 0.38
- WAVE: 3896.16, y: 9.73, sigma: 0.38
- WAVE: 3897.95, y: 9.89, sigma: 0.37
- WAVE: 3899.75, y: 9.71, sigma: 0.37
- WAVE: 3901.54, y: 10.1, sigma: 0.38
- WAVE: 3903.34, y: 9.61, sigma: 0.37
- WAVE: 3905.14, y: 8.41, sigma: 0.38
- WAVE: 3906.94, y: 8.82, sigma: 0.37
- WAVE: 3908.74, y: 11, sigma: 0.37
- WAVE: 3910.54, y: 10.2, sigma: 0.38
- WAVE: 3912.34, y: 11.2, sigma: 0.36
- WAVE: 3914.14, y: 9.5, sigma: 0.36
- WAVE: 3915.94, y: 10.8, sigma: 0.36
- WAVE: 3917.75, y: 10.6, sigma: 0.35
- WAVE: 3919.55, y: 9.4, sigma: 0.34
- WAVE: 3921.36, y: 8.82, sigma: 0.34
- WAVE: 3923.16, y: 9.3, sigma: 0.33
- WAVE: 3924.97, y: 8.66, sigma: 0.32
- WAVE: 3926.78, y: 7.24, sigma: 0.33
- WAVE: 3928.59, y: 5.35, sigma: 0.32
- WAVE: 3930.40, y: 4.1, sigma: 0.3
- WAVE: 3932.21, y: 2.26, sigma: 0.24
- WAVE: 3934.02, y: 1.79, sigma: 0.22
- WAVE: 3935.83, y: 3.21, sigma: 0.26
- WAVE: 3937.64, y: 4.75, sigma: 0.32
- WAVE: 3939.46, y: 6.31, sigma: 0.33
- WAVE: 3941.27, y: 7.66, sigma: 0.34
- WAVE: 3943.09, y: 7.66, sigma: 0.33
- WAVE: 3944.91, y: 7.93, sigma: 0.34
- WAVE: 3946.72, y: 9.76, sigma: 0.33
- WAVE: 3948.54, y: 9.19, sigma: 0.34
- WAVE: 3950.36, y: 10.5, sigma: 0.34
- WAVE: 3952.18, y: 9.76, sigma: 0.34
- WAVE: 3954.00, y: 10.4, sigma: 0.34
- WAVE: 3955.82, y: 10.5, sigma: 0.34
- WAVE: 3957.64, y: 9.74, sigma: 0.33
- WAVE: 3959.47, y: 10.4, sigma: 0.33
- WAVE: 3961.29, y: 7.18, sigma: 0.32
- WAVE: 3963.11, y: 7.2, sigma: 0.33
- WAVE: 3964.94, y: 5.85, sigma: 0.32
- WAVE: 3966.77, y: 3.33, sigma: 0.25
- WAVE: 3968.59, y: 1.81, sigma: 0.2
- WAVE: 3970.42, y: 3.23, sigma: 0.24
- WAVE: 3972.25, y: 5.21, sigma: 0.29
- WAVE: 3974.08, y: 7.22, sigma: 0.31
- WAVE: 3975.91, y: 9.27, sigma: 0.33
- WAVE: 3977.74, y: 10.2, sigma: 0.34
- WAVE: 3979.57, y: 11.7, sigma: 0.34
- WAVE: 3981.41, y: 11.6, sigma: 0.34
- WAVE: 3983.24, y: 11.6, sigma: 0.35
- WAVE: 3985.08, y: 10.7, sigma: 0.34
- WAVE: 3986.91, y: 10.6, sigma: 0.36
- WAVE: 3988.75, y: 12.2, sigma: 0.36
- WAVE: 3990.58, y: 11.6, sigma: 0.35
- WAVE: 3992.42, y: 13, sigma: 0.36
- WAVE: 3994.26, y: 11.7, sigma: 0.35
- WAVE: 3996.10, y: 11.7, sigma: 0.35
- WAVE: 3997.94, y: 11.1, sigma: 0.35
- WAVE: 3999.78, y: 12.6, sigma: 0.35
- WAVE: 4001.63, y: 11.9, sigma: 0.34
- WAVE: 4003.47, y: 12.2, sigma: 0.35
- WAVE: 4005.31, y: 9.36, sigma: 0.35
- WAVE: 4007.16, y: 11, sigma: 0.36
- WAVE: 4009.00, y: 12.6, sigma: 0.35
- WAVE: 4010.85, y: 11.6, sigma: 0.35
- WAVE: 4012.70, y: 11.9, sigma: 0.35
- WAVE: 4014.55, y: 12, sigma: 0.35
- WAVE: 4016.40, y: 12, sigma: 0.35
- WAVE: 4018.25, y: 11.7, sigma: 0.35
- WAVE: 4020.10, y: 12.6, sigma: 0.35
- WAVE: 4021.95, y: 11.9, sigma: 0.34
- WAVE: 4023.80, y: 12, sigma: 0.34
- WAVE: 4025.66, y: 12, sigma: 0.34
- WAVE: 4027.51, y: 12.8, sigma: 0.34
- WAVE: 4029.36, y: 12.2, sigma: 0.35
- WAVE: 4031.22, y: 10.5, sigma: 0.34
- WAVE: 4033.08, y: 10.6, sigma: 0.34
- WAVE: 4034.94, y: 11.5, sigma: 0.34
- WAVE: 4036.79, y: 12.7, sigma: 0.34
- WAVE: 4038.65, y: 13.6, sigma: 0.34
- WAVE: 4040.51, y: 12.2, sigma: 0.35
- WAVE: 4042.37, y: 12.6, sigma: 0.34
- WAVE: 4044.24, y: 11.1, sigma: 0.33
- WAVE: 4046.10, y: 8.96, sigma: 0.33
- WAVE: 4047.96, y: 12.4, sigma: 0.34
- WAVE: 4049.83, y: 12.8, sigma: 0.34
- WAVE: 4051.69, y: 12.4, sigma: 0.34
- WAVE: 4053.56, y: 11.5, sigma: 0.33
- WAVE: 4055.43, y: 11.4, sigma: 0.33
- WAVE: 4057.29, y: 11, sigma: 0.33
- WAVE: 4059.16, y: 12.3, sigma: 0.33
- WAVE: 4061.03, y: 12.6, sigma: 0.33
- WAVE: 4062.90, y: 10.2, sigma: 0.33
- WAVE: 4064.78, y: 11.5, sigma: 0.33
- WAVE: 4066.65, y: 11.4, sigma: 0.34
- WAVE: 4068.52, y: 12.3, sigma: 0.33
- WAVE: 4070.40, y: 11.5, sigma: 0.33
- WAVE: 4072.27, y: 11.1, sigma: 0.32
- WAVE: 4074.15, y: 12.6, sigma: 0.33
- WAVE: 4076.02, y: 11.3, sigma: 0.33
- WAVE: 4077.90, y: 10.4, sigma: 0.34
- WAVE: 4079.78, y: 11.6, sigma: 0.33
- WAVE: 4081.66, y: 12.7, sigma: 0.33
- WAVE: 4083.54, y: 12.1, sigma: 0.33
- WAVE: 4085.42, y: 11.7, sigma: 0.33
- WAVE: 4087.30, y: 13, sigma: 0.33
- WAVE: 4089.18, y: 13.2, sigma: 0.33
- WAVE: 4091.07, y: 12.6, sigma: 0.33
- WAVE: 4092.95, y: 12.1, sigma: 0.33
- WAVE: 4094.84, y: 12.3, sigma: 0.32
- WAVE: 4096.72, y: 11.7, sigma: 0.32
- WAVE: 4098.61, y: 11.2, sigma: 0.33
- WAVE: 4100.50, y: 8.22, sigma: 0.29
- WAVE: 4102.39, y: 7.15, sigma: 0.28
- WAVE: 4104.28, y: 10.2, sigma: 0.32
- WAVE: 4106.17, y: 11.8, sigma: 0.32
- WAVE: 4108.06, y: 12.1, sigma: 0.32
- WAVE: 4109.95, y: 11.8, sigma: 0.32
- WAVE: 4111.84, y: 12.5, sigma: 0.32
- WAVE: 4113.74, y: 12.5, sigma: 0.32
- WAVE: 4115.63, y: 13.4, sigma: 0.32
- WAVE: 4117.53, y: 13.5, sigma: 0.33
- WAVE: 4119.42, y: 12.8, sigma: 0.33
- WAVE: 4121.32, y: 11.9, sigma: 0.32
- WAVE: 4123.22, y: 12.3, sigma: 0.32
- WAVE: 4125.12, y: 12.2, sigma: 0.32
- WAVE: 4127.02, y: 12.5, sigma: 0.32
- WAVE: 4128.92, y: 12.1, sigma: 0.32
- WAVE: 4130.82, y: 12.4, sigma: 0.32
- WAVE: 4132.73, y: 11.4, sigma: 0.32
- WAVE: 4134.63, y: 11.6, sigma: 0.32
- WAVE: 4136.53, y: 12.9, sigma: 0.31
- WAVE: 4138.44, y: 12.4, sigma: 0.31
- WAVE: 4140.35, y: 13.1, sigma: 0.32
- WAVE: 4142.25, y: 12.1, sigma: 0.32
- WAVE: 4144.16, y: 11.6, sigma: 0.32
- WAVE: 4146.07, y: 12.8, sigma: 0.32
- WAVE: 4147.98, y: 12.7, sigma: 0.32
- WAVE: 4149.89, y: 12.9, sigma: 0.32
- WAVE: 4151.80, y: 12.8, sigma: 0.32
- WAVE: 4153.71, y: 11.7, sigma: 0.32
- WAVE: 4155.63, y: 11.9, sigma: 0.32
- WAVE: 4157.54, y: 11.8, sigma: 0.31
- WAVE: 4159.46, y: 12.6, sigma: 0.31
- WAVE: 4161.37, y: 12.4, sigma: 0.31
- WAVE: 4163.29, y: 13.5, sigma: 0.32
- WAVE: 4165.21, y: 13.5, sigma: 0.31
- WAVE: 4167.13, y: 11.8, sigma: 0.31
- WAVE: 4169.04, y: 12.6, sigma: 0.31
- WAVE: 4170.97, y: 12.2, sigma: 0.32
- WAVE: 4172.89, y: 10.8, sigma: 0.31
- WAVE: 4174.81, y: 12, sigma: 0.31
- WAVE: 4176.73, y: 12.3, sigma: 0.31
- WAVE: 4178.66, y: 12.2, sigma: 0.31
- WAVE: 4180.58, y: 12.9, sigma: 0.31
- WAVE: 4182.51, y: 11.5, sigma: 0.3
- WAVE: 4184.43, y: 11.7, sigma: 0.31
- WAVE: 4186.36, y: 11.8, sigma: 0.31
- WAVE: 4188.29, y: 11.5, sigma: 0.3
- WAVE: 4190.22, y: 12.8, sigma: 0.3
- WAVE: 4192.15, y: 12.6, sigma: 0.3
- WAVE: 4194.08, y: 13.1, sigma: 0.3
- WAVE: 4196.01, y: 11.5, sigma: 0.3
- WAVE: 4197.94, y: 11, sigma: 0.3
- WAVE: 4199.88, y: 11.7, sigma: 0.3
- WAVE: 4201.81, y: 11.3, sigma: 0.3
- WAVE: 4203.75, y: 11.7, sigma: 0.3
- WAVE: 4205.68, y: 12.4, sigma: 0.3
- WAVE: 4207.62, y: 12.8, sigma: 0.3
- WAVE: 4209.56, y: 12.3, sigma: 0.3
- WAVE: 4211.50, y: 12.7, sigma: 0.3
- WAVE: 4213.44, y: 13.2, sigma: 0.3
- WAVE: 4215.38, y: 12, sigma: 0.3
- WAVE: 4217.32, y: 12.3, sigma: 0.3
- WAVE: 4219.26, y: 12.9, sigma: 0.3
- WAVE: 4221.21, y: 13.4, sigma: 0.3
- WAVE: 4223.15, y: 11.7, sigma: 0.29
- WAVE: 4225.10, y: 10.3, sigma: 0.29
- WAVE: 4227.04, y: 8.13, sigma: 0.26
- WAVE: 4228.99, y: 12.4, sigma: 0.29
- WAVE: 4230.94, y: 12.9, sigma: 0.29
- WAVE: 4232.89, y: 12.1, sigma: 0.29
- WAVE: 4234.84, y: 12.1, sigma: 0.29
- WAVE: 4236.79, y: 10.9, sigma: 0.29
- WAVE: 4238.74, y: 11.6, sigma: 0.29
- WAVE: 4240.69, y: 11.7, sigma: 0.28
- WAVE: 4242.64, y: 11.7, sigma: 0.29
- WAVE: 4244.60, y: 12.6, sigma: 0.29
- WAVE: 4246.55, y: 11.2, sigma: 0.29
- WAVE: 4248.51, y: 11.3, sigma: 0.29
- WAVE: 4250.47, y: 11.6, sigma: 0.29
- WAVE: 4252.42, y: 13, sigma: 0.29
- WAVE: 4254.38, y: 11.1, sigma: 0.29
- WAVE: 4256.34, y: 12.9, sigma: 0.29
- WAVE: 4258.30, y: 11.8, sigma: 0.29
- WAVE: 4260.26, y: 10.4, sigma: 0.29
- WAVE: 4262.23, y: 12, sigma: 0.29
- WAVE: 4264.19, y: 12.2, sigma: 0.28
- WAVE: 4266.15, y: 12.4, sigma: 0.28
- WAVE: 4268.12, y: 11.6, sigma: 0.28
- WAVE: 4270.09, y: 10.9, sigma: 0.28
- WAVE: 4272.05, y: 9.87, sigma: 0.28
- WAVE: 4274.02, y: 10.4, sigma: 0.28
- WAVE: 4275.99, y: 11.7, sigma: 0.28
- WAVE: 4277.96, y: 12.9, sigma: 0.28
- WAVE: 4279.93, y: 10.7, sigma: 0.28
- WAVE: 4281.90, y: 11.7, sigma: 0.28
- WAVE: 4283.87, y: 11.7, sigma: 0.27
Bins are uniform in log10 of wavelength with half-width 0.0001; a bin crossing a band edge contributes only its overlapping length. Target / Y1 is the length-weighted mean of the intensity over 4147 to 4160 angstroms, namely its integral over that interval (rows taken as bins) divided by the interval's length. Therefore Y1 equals 12.3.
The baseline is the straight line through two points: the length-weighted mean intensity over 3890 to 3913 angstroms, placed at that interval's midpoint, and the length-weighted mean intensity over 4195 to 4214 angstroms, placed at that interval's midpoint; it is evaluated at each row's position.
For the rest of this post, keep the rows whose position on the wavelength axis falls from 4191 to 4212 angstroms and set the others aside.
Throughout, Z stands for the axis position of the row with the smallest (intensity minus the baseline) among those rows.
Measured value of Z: 4197.94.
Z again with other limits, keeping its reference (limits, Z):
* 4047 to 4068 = 4062.90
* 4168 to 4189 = 4172.89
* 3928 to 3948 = 3934.02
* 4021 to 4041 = 4031.22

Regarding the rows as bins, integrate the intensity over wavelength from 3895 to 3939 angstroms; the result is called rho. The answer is 356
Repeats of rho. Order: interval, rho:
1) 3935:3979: 329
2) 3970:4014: 473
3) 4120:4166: 569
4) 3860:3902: 392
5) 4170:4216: 556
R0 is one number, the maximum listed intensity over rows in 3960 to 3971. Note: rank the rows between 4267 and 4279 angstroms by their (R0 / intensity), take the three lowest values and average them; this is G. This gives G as 0.60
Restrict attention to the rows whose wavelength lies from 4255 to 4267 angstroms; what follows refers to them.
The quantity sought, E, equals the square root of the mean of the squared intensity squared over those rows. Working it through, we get 145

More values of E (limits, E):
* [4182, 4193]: 144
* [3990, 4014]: 139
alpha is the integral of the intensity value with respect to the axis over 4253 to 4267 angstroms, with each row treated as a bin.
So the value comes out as 166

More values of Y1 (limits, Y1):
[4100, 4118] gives 11.3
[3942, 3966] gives 8.9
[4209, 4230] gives 11.9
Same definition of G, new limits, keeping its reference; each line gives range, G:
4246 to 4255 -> 0.60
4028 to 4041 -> 0.56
